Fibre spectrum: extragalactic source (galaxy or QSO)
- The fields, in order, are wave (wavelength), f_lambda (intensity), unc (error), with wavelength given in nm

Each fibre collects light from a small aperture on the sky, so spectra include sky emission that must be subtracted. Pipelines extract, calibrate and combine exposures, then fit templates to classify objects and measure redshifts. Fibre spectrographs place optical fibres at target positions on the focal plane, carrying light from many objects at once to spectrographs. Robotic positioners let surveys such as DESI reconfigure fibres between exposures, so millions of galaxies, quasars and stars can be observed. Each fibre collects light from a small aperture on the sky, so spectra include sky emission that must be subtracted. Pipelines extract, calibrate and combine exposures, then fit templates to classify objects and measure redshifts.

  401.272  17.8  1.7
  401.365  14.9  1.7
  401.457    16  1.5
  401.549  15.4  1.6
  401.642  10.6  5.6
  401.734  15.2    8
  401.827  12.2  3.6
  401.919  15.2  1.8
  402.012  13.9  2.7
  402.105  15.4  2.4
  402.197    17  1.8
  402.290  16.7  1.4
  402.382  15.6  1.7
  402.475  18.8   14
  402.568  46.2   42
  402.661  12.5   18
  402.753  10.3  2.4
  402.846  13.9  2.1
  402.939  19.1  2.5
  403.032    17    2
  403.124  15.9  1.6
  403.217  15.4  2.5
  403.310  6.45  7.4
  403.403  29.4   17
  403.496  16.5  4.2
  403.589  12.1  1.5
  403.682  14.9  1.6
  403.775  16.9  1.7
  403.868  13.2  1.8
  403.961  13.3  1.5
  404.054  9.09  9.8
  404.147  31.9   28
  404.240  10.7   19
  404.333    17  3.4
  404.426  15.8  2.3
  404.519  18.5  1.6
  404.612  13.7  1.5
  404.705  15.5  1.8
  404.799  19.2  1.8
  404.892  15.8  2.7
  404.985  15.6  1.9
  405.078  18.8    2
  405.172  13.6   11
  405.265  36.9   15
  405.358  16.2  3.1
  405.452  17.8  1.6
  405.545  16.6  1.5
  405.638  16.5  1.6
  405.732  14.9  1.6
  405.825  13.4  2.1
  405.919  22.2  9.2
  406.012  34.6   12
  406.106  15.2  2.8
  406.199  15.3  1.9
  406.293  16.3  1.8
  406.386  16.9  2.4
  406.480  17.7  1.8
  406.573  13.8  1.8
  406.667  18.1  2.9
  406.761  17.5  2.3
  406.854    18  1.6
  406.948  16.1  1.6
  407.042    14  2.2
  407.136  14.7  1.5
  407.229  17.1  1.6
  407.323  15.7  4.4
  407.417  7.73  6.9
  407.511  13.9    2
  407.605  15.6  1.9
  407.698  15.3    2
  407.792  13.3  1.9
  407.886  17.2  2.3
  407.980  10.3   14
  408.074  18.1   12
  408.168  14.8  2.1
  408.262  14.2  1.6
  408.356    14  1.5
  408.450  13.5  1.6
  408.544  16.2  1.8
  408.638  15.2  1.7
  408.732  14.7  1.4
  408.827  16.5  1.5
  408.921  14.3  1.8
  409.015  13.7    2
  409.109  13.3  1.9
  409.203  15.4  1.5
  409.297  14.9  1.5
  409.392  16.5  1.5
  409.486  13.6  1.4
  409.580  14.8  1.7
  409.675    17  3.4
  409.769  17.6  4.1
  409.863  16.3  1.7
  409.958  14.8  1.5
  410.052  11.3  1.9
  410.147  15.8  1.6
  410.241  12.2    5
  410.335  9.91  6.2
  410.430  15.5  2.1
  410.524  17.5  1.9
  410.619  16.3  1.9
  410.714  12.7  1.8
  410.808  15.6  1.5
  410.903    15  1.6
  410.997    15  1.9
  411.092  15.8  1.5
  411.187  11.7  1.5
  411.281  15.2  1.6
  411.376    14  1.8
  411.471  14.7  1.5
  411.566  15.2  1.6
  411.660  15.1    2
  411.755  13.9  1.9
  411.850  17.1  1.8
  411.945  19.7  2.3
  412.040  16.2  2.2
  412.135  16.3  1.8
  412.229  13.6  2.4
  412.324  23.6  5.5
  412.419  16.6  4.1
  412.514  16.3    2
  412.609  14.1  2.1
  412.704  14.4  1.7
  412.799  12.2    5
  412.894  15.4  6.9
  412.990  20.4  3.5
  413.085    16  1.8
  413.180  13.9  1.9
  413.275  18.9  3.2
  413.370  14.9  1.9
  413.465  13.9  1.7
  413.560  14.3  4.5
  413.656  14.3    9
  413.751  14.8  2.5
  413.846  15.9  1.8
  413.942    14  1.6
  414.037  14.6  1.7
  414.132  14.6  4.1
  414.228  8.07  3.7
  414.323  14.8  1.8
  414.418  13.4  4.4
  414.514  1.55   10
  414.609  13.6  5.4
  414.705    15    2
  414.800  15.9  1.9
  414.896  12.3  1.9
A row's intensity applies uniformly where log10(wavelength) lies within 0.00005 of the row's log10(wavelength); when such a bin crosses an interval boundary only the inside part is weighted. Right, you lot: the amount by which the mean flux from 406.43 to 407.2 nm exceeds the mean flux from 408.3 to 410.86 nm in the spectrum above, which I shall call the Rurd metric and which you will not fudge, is 1.5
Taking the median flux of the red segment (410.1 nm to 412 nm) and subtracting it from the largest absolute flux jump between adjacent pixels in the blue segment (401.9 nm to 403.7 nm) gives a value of 19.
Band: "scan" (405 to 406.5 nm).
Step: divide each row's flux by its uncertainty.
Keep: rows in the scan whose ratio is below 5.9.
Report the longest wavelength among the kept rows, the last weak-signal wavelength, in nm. 406.106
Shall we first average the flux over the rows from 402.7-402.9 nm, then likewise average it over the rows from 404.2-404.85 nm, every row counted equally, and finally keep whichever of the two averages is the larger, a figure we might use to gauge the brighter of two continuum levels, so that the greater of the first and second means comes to 15.8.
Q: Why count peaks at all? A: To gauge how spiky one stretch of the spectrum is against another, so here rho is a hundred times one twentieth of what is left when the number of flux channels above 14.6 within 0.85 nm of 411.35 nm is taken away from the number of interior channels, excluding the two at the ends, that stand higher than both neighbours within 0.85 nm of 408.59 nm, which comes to -45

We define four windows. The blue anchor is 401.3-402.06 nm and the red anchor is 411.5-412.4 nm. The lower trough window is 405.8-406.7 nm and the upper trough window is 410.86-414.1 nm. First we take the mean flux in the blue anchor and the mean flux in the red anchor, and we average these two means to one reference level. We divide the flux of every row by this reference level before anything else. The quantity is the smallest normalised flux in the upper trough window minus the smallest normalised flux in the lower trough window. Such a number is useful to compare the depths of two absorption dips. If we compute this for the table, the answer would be -0.11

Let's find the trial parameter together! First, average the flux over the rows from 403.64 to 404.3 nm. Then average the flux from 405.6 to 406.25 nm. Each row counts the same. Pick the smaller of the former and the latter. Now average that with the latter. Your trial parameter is 17.3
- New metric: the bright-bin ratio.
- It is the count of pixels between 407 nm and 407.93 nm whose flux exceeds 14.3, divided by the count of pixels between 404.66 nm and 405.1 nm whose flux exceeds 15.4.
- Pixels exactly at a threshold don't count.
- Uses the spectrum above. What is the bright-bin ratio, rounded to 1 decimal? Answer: 1.2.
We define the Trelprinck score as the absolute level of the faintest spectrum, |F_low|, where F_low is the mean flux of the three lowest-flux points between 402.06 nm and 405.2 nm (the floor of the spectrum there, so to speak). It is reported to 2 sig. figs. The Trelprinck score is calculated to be 8.6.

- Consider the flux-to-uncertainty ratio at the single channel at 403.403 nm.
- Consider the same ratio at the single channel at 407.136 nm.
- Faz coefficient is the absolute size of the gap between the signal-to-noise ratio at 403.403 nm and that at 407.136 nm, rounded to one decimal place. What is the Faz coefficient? 8.1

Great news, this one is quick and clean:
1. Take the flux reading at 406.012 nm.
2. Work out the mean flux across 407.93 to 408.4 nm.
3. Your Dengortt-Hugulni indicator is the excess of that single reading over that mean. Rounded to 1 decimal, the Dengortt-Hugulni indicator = 20.3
